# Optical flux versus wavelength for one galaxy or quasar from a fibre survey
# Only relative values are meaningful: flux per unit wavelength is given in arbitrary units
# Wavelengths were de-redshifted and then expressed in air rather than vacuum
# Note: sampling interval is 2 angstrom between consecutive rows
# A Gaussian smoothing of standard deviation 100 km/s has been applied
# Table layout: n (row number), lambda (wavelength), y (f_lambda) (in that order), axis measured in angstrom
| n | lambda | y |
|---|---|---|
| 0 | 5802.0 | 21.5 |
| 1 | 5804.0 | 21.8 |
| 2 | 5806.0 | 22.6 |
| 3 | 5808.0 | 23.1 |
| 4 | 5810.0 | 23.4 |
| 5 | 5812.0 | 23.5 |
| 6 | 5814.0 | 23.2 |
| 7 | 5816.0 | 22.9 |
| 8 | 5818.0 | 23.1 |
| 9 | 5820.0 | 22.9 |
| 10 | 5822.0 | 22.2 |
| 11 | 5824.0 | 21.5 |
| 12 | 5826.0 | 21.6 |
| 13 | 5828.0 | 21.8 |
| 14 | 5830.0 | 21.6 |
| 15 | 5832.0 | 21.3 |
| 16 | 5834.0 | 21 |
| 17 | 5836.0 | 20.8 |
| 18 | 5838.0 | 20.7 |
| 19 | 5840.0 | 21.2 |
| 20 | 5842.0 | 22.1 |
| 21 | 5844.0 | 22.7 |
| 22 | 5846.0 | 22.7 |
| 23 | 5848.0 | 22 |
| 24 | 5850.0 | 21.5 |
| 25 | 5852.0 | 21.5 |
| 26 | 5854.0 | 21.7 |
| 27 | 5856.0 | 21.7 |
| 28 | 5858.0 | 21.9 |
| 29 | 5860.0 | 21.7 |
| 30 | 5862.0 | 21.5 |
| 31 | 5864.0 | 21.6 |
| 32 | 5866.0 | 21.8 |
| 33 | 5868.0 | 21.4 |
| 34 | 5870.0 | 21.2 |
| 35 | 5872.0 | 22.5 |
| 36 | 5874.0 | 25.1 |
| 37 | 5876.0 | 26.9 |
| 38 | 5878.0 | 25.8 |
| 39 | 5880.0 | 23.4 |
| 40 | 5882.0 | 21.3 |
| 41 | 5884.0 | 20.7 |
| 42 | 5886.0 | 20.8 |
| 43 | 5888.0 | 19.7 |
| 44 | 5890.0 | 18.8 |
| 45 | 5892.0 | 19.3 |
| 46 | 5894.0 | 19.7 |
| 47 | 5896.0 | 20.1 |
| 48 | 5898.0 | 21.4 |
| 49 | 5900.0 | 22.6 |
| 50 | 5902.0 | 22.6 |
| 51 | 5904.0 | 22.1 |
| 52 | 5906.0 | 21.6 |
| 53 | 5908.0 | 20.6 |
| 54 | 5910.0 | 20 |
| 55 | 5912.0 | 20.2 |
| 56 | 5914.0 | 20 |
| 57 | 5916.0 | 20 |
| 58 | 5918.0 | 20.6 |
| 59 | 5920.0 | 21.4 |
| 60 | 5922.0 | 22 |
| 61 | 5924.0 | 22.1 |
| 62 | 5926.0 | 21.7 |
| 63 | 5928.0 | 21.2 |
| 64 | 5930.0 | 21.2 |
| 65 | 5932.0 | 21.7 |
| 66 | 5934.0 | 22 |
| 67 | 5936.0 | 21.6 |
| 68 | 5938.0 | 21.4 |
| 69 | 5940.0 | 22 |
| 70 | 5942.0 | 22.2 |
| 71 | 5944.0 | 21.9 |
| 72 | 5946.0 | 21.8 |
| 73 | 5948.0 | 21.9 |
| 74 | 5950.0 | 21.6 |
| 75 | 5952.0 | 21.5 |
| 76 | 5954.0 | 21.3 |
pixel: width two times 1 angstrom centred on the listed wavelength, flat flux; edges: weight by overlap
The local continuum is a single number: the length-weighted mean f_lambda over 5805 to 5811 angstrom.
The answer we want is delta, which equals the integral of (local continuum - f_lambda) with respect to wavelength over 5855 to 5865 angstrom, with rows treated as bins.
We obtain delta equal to 14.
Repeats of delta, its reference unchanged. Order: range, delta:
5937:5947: 12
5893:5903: 18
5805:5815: -1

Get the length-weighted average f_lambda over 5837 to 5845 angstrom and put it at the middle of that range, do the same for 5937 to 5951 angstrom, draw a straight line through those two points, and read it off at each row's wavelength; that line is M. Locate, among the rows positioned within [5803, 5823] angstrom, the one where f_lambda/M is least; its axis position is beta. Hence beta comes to 5804.0 angstrom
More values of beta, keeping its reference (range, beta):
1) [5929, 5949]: 5930.0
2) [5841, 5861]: 5852.0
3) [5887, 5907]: 5890.0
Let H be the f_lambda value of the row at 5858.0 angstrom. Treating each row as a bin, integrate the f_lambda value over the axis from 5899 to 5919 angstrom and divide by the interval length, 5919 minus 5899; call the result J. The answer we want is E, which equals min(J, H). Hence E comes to 21.0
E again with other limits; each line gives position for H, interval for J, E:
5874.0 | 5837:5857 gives 21.8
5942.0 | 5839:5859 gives 21.9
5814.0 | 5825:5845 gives 21.5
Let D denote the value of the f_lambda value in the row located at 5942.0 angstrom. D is 22.2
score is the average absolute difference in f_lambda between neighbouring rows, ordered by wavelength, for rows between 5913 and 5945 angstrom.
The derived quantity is 0.37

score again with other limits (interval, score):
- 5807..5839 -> 0.28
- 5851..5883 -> 0.87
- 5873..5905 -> 0.96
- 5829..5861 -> 0.31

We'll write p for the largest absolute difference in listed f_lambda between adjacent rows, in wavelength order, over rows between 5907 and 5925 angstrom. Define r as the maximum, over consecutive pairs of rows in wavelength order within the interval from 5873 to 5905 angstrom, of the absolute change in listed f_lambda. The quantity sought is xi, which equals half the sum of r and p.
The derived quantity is 1.6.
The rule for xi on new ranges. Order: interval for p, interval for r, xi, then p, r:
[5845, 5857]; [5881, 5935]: 1.0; 0.70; 1.3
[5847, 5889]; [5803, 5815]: 1.7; 2.60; 0.8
